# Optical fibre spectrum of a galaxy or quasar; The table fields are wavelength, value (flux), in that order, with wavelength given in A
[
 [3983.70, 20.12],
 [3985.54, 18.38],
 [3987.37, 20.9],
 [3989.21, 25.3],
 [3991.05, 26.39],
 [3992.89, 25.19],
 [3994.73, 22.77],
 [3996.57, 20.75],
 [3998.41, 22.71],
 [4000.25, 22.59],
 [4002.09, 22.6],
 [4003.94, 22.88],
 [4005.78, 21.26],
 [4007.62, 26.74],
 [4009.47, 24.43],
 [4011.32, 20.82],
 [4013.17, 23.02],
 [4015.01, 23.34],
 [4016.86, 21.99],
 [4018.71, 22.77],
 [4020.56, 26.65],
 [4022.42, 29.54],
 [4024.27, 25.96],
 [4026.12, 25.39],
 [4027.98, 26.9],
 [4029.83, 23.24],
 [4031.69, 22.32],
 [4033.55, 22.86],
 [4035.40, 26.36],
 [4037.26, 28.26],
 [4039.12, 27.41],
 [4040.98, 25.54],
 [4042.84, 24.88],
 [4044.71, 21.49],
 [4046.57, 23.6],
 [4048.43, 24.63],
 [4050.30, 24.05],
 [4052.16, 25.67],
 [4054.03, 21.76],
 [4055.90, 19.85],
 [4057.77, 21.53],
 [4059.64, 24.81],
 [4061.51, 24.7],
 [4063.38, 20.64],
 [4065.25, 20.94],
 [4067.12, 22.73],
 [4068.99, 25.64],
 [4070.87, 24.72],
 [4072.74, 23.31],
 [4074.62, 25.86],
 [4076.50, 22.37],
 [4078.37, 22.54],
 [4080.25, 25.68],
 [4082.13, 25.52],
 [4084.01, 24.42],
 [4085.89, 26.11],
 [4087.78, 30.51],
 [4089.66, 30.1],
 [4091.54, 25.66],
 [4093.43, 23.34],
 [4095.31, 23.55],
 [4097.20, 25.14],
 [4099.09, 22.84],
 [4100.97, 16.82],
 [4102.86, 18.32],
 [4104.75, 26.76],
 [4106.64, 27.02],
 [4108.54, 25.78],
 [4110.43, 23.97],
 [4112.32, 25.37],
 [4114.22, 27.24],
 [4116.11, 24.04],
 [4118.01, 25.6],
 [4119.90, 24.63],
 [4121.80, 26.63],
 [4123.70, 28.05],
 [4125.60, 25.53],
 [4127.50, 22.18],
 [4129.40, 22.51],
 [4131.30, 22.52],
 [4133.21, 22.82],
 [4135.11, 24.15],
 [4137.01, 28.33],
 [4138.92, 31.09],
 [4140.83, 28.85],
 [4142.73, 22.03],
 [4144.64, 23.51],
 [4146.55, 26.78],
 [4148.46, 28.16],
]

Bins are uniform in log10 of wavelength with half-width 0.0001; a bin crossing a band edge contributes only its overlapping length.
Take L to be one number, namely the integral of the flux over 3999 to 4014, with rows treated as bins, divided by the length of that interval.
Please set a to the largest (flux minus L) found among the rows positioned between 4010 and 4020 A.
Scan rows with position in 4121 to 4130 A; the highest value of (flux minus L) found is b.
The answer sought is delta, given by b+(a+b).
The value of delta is 10.3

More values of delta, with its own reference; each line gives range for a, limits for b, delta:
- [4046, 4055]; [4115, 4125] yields 12.7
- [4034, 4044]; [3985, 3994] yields 11.9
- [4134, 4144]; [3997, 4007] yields 7.8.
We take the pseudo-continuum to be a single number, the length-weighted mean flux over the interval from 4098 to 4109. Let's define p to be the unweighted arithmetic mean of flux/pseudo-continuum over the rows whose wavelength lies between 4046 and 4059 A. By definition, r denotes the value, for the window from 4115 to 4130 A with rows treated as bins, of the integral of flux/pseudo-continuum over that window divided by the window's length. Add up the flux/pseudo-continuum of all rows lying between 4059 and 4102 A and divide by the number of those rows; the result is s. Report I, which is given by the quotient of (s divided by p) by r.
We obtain 0.963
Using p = 1.01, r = 1.09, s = 1.06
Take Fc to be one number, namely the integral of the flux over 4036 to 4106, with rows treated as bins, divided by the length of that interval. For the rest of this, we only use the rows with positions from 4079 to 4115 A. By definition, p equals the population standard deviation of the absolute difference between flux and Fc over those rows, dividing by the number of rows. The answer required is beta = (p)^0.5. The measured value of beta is 1.47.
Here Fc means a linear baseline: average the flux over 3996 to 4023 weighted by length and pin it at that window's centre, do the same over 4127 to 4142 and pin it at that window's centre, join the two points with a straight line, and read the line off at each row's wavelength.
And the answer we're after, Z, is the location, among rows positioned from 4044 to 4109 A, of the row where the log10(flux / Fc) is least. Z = 4100.97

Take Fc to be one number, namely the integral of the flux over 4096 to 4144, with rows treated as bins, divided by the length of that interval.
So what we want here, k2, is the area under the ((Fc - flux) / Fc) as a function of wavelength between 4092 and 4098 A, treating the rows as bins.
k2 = 0.1 A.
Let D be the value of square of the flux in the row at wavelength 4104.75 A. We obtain 716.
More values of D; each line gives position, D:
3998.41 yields 516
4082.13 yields 651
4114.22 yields 742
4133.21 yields 521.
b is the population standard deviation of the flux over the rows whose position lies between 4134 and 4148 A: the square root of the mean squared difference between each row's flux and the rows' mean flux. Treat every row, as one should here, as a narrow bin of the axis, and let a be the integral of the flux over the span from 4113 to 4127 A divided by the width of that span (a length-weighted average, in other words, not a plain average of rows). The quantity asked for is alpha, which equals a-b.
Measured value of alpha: 22.8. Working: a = 25.8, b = 3.03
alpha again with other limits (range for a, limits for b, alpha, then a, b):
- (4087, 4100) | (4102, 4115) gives 22.9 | 25.8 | 2.89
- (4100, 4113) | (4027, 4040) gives 21.1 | 23.4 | 2.27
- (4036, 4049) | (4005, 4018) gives 23.3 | 25.2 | 1.89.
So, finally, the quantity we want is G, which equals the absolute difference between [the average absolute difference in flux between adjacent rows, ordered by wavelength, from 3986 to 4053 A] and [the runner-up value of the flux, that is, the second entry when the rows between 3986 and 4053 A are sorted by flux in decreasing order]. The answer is 26.4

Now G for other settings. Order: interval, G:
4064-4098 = 28.2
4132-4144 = 25.4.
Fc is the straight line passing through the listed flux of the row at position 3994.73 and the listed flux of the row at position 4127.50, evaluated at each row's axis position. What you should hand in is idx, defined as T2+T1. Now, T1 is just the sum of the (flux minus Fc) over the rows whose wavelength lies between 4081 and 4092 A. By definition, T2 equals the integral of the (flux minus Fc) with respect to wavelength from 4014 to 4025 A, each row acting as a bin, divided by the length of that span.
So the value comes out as 31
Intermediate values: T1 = 28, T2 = 2.4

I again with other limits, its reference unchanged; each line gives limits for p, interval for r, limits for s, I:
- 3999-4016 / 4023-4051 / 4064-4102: 0.968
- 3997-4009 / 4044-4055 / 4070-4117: 1.033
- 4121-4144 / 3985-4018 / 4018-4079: 0.948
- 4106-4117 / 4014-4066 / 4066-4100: 0.923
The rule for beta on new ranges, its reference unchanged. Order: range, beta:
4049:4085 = 1.04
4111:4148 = 1.31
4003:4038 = 1.11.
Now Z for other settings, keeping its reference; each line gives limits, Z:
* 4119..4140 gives 4127.50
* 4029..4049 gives 4044.71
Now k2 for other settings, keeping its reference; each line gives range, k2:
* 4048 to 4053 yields 0.0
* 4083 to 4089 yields -0.6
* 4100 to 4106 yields 0.9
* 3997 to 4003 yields 0.5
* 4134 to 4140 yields -0.7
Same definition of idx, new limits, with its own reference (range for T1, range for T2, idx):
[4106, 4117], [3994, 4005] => 20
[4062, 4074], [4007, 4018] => 4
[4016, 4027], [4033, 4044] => 20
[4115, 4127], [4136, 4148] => 26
